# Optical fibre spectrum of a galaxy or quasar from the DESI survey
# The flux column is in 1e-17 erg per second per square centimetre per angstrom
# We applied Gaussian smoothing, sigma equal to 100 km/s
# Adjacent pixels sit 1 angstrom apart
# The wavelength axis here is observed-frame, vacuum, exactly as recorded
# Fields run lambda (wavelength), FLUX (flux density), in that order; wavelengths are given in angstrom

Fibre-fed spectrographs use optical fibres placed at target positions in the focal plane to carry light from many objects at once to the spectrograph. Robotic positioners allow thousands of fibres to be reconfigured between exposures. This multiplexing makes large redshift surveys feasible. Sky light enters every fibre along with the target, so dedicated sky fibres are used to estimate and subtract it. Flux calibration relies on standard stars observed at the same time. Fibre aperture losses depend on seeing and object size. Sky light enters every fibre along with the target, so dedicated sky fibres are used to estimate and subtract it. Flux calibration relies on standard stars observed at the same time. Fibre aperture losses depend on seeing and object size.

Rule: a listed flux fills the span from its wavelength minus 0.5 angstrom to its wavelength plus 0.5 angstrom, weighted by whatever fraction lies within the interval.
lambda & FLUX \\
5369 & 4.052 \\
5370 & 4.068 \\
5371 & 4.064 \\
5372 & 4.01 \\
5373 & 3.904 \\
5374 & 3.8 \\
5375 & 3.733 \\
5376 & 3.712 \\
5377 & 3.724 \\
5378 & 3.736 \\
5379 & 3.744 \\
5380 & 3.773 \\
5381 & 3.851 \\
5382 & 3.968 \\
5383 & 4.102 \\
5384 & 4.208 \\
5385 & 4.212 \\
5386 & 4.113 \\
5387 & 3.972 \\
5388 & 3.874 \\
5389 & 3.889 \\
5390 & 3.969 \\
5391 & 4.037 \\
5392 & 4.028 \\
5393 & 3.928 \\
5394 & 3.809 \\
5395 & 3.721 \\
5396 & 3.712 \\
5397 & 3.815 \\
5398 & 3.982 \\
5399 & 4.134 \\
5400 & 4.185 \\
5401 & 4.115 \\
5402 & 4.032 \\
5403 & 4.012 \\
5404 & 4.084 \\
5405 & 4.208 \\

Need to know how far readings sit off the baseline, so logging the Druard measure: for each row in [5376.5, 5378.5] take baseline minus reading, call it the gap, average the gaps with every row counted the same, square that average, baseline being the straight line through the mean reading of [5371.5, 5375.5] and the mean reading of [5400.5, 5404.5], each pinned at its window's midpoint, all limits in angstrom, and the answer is 0.025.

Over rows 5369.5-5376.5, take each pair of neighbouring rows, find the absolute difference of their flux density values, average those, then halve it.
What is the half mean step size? 0.0297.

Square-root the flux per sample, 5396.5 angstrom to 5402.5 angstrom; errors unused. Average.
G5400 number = 2.01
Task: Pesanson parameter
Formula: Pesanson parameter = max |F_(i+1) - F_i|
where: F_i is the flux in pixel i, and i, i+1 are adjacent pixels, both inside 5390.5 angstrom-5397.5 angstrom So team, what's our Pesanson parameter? 0.119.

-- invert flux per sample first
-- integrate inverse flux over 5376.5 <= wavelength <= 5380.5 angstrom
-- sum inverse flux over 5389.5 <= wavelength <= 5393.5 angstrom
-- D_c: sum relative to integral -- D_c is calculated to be 0.94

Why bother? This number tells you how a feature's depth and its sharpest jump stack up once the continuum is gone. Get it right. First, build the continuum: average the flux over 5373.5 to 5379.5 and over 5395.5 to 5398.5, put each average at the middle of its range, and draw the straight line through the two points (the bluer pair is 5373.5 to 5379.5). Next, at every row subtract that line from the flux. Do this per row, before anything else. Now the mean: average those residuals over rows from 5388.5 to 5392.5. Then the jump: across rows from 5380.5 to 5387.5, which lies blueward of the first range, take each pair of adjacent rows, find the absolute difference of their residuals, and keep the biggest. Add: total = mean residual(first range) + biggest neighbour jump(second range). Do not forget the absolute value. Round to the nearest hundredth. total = 0.32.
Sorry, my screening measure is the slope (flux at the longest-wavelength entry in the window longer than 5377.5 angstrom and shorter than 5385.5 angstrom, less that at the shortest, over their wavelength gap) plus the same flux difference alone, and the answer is 0.54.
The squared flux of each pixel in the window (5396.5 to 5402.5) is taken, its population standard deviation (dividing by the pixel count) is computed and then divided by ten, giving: 0.10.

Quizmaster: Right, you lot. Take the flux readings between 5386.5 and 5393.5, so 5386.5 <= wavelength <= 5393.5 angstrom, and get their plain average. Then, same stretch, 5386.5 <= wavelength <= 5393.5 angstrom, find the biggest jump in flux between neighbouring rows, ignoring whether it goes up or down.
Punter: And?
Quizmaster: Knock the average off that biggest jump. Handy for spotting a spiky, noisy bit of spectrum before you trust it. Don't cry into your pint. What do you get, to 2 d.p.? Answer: -3.86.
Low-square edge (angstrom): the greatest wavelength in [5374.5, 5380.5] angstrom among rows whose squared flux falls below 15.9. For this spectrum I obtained 5380 angstrom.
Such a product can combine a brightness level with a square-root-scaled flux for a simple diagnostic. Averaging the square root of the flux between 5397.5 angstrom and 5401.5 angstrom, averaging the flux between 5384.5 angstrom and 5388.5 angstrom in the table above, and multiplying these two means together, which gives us 8.19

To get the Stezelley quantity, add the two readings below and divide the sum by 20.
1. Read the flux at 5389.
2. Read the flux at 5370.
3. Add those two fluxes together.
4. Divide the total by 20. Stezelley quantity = 0.398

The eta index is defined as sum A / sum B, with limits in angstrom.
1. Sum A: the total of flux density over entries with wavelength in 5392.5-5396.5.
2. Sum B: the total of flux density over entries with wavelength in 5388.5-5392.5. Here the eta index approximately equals 0.95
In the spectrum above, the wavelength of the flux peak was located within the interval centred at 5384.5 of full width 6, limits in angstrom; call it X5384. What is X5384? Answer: 5385 angstrom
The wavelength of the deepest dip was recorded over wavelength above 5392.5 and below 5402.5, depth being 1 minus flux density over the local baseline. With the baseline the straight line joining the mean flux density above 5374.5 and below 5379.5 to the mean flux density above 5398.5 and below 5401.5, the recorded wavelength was 5396 angstrom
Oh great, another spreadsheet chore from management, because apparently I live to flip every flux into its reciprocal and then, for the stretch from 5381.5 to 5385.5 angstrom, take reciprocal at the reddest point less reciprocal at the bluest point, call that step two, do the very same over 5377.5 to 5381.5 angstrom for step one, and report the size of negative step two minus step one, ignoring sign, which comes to 0.023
